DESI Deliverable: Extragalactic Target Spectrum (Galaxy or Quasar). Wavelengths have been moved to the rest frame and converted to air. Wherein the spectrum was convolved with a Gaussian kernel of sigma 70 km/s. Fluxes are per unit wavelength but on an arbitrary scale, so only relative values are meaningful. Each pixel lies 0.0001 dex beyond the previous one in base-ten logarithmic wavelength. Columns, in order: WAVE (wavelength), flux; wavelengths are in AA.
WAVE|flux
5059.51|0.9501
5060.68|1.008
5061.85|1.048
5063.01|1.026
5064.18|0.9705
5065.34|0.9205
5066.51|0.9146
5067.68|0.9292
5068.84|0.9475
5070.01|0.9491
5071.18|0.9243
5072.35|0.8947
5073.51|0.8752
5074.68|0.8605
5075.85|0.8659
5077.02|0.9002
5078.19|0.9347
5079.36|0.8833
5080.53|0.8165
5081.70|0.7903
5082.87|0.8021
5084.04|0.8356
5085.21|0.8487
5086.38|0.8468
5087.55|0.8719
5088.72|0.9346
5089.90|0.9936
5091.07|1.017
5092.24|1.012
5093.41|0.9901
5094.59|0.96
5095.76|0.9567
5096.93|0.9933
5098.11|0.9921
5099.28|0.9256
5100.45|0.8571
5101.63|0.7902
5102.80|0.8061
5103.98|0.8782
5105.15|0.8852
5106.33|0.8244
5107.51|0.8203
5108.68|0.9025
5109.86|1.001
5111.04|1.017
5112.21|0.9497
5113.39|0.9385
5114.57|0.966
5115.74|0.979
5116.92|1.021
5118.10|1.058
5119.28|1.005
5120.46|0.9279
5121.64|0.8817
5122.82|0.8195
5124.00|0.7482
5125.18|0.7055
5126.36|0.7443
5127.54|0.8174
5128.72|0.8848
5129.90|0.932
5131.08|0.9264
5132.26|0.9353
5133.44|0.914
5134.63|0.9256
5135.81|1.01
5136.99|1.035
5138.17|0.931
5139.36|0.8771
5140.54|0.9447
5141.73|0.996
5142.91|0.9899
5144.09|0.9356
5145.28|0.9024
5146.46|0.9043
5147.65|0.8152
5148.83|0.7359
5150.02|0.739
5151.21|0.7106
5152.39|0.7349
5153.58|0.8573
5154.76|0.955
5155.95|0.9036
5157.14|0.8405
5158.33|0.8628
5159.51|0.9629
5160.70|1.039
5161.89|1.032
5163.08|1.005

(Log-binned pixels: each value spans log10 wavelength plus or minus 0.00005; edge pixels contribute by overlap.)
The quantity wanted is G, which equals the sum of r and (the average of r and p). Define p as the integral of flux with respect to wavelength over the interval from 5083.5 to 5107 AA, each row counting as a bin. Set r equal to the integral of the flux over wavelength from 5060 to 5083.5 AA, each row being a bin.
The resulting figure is 42.9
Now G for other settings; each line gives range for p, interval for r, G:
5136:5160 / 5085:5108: 42.0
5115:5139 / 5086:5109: 42.4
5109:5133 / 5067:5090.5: 42.2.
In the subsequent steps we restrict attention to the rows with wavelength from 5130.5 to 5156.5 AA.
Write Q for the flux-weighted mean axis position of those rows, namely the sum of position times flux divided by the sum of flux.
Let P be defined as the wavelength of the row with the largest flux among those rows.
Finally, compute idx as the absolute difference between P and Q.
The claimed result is 6.1 AA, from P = 5136.99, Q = 5143.1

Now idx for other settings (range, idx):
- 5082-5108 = 4.0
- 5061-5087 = 11.8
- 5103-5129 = 2.0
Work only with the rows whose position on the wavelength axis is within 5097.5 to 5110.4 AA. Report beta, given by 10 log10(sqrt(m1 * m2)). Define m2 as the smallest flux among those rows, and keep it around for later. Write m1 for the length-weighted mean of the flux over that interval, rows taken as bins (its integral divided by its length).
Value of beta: -0.79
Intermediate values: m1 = 0.88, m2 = 0.7902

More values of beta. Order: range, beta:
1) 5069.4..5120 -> -0.70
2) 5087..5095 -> -0.37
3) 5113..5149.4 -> -0.96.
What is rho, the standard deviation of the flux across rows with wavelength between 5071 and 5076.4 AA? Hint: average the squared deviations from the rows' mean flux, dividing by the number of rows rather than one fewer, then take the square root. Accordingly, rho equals 0.02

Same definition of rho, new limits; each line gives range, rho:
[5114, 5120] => 0.03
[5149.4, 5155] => 0.09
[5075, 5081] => 0.04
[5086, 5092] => 0.07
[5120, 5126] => 0.08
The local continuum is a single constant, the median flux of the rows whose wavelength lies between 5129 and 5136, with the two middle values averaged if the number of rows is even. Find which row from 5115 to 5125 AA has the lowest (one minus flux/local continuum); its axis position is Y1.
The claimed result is 5118.10 AA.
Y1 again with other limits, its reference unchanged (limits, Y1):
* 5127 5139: 5136.99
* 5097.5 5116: 5111.04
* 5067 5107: 5091.07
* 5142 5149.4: 5142.91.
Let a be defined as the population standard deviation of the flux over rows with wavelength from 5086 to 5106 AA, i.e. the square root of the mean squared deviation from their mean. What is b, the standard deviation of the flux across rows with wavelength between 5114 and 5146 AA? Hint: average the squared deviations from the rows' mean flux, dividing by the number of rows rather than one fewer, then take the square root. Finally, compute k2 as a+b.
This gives 0.159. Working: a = 0.071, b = 0.09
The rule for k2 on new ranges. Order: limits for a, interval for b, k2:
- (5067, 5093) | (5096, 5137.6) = 0.151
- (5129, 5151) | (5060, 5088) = 0.145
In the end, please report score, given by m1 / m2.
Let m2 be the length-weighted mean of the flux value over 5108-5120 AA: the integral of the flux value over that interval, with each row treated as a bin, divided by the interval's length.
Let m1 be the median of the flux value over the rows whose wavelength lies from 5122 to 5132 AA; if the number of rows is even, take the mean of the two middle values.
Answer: 0.83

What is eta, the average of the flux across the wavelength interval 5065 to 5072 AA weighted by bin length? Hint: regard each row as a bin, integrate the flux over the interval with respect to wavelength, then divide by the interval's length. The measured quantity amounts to 0.93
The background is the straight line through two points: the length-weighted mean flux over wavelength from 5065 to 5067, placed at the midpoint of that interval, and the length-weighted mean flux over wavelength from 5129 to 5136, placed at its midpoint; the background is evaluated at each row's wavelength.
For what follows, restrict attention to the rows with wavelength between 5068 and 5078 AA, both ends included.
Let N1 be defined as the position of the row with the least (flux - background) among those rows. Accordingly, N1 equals 5074.68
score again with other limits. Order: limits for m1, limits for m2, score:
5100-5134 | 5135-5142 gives 0.94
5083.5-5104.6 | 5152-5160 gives 1.06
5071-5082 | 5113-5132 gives 0.98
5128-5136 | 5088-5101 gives 0.96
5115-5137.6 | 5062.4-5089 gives 1.04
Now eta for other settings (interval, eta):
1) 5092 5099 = 0.98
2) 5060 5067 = 0.98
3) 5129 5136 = 0.93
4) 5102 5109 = 0.85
